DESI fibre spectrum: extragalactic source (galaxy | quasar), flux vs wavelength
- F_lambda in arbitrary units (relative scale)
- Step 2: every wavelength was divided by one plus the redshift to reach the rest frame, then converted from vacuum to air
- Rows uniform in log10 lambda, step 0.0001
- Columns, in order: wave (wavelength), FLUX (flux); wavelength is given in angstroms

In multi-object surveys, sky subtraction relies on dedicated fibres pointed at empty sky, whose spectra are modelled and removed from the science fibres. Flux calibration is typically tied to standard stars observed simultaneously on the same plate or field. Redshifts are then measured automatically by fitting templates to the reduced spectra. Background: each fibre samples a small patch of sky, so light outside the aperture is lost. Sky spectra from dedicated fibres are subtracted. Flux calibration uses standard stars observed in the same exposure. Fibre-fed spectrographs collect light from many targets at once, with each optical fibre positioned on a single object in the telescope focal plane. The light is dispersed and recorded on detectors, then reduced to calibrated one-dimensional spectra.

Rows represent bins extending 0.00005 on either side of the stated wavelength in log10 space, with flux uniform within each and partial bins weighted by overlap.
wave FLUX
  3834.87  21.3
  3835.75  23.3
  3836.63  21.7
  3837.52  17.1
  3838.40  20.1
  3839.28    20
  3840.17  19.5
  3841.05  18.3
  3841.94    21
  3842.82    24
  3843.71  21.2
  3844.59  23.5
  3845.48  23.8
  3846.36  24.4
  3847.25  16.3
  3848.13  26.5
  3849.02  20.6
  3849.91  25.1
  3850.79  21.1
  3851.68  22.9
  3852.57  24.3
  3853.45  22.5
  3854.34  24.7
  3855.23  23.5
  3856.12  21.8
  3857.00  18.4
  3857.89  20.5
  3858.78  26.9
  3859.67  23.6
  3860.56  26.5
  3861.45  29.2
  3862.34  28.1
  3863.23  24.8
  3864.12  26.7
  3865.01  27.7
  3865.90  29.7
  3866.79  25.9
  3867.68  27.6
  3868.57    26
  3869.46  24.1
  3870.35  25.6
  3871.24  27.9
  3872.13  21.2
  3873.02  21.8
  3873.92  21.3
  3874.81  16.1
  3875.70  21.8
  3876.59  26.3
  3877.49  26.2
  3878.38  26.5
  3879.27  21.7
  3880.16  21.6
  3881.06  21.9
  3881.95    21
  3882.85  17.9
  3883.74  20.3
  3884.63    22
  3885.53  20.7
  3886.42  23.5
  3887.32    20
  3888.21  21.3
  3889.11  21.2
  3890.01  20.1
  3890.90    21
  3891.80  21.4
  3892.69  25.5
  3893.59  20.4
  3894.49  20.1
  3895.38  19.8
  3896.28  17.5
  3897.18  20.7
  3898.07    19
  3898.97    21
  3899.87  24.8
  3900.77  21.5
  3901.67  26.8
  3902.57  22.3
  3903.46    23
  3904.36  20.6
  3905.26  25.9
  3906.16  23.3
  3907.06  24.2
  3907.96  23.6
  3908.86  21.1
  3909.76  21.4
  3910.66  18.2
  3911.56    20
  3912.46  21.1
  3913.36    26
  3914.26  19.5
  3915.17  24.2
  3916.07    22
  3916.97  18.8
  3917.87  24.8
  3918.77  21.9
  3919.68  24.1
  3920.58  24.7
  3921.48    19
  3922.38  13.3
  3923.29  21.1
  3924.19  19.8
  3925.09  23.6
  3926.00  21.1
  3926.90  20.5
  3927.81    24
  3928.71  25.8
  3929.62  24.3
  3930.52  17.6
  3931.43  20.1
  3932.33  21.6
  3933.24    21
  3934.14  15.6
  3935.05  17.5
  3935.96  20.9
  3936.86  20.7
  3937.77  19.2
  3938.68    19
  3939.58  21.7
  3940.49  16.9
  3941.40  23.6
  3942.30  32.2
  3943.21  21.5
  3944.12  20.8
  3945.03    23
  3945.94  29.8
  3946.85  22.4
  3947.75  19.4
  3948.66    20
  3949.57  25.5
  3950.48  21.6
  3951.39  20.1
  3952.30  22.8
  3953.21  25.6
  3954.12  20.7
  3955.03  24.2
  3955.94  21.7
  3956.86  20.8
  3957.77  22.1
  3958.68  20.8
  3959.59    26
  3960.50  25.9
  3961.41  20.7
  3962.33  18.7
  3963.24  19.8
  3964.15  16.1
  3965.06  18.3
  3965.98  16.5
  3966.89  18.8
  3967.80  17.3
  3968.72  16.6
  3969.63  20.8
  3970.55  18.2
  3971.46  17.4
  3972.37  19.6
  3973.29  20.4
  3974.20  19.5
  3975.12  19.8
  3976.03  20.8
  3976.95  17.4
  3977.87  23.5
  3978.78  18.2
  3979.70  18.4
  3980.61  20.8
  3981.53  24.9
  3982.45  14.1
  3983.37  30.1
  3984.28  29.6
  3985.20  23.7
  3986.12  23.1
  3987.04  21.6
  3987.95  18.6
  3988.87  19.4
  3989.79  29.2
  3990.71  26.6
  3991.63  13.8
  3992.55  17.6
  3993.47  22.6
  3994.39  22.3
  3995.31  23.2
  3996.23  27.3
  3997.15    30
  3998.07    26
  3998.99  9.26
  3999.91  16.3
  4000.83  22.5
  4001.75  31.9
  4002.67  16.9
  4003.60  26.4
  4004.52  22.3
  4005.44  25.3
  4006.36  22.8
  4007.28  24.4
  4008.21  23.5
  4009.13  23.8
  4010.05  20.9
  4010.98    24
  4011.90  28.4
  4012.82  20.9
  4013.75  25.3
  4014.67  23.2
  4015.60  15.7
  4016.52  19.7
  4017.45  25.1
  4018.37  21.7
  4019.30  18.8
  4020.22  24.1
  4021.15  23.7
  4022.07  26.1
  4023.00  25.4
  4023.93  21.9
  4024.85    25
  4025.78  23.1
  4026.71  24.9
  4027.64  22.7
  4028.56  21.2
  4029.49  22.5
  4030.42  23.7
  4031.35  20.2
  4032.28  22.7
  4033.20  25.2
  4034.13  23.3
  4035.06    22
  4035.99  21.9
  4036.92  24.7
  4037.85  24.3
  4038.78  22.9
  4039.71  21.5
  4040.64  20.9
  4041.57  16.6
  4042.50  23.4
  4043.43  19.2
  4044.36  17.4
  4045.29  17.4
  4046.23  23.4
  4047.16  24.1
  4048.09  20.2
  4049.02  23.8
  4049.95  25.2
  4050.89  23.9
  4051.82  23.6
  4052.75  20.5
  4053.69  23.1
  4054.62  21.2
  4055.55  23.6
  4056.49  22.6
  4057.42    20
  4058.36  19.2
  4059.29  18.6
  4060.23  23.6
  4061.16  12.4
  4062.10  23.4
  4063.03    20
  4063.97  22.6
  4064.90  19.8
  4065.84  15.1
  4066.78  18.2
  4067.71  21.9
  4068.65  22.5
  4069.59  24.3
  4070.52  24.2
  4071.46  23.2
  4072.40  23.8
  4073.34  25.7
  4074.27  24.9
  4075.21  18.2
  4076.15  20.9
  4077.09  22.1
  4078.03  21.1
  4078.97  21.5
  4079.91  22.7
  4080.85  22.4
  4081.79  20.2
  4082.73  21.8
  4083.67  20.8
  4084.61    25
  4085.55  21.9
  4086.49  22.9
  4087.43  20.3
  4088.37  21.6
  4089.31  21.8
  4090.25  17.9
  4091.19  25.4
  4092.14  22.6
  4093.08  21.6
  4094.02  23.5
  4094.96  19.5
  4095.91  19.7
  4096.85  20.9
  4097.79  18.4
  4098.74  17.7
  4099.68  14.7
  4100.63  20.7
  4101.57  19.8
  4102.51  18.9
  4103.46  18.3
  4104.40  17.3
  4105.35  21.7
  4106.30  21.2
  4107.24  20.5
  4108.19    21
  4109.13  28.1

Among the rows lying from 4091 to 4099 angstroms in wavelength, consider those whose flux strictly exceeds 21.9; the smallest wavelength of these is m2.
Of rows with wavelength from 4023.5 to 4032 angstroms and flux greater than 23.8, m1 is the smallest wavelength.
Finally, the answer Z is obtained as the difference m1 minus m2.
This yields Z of -66.3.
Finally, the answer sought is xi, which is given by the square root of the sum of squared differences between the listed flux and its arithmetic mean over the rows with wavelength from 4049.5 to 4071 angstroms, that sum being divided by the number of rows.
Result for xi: 3.0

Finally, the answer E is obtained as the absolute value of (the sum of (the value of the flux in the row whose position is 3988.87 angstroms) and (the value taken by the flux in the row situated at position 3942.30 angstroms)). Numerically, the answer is 51.6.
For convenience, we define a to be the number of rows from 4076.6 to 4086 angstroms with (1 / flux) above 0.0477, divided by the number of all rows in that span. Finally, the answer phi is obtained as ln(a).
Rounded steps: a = 0.20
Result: -1.6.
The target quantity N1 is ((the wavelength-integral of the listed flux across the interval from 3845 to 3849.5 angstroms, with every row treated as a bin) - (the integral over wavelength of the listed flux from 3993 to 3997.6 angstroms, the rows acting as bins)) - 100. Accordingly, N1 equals -115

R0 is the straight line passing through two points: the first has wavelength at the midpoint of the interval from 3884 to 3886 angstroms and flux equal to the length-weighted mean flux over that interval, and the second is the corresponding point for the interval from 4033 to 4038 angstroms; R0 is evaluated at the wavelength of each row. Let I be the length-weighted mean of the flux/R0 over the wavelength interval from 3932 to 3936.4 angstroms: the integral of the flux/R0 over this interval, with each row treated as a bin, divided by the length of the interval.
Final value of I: 0.87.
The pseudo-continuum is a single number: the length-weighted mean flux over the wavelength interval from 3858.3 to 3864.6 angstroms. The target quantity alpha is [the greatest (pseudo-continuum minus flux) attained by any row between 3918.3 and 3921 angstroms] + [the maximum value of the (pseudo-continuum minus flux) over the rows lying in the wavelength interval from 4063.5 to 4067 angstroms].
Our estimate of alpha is 16.0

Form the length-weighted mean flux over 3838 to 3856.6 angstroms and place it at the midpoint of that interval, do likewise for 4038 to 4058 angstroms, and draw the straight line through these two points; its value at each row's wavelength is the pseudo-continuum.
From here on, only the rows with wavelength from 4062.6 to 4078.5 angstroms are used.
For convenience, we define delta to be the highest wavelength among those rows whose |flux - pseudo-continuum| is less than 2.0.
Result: 4078.03 angstroms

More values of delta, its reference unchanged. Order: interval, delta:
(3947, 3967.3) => 3961.41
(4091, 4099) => 4096.85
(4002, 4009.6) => 4008.21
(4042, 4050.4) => 4048.09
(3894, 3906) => 3904.36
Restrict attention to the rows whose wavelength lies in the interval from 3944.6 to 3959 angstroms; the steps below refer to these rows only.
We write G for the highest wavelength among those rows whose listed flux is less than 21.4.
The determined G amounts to 3958.68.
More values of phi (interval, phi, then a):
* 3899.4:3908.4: -2.3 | 0.10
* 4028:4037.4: -2.3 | 0.10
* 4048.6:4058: -1.6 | 0.20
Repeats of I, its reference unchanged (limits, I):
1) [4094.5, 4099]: 0.79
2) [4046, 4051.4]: 0.99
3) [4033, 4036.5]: 0.98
